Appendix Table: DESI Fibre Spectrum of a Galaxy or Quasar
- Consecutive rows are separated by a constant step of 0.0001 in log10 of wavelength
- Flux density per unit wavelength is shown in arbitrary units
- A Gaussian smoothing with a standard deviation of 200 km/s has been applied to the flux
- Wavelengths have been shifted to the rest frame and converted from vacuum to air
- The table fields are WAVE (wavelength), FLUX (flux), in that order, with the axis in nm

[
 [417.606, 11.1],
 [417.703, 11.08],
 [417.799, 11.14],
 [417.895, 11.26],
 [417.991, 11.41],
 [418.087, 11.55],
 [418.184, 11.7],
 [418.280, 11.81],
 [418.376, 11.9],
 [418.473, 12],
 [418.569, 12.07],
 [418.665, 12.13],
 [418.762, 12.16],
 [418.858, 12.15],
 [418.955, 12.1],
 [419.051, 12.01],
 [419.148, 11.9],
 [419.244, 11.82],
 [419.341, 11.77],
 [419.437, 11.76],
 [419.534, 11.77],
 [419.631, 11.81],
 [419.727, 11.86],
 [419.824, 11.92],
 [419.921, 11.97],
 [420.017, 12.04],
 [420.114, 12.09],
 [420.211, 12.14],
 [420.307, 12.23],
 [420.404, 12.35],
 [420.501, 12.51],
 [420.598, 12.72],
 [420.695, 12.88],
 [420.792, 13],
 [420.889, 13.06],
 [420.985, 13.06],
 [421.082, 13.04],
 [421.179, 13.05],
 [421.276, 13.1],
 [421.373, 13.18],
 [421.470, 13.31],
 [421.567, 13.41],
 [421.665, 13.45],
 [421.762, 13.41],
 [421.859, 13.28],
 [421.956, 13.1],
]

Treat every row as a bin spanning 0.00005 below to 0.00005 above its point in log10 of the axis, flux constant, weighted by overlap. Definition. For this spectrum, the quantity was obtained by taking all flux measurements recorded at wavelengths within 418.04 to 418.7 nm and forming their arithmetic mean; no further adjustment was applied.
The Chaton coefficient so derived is 11.9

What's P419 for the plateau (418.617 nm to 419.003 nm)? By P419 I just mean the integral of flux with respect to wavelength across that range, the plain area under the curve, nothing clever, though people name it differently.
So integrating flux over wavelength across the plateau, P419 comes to 4.68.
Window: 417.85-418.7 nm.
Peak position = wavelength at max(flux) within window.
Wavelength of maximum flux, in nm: 418.665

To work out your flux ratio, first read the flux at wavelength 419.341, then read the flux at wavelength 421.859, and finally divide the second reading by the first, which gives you 1.13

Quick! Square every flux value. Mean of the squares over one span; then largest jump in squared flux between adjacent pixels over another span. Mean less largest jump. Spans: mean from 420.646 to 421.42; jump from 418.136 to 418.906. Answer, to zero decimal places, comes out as 168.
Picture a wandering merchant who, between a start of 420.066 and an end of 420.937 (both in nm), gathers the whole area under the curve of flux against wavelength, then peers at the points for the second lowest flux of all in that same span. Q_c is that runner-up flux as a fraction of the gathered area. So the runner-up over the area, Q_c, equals 1.11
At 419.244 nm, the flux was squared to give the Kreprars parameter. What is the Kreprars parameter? 140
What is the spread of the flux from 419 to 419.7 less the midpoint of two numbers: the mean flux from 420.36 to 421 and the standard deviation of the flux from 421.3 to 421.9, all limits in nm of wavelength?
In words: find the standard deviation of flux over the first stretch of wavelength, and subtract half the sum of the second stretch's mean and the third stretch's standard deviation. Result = -6.36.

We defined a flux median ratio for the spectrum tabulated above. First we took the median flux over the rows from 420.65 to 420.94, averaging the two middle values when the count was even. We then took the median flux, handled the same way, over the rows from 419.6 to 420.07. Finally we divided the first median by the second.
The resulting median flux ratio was 1.09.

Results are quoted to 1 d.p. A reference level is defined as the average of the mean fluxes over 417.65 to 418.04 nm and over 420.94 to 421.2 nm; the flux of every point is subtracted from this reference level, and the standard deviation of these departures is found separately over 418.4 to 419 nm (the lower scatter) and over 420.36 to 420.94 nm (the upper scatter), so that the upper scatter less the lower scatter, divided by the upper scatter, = 0.8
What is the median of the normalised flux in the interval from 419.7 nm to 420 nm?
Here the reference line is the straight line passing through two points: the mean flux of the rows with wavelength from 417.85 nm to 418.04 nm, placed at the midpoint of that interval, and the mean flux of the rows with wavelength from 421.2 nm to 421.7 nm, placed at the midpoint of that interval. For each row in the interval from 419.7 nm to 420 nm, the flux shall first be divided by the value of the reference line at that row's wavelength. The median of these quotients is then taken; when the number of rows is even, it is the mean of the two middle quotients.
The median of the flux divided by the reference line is 0.96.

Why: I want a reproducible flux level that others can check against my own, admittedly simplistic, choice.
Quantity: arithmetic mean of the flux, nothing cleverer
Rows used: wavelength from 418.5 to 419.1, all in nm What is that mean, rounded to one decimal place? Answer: 12.1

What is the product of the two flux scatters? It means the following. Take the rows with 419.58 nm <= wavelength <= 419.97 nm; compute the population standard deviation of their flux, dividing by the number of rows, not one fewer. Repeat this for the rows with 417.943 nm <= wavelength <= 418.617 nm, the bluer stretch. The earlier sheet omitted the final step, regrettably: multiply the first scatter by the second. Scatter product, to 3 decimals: 0.013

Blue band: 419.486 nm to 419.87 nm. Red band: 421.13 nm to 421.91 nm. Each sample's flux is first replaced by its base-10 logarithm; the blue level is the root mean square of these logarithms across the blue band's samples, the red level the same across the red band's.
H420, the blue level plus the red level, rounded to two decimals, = 2.20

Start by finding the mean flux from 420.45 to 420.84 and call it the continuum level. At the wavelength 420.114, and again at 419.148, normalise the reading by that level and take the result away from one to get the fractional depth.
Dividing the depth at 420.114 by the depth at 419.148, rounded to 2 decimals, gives 0.78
